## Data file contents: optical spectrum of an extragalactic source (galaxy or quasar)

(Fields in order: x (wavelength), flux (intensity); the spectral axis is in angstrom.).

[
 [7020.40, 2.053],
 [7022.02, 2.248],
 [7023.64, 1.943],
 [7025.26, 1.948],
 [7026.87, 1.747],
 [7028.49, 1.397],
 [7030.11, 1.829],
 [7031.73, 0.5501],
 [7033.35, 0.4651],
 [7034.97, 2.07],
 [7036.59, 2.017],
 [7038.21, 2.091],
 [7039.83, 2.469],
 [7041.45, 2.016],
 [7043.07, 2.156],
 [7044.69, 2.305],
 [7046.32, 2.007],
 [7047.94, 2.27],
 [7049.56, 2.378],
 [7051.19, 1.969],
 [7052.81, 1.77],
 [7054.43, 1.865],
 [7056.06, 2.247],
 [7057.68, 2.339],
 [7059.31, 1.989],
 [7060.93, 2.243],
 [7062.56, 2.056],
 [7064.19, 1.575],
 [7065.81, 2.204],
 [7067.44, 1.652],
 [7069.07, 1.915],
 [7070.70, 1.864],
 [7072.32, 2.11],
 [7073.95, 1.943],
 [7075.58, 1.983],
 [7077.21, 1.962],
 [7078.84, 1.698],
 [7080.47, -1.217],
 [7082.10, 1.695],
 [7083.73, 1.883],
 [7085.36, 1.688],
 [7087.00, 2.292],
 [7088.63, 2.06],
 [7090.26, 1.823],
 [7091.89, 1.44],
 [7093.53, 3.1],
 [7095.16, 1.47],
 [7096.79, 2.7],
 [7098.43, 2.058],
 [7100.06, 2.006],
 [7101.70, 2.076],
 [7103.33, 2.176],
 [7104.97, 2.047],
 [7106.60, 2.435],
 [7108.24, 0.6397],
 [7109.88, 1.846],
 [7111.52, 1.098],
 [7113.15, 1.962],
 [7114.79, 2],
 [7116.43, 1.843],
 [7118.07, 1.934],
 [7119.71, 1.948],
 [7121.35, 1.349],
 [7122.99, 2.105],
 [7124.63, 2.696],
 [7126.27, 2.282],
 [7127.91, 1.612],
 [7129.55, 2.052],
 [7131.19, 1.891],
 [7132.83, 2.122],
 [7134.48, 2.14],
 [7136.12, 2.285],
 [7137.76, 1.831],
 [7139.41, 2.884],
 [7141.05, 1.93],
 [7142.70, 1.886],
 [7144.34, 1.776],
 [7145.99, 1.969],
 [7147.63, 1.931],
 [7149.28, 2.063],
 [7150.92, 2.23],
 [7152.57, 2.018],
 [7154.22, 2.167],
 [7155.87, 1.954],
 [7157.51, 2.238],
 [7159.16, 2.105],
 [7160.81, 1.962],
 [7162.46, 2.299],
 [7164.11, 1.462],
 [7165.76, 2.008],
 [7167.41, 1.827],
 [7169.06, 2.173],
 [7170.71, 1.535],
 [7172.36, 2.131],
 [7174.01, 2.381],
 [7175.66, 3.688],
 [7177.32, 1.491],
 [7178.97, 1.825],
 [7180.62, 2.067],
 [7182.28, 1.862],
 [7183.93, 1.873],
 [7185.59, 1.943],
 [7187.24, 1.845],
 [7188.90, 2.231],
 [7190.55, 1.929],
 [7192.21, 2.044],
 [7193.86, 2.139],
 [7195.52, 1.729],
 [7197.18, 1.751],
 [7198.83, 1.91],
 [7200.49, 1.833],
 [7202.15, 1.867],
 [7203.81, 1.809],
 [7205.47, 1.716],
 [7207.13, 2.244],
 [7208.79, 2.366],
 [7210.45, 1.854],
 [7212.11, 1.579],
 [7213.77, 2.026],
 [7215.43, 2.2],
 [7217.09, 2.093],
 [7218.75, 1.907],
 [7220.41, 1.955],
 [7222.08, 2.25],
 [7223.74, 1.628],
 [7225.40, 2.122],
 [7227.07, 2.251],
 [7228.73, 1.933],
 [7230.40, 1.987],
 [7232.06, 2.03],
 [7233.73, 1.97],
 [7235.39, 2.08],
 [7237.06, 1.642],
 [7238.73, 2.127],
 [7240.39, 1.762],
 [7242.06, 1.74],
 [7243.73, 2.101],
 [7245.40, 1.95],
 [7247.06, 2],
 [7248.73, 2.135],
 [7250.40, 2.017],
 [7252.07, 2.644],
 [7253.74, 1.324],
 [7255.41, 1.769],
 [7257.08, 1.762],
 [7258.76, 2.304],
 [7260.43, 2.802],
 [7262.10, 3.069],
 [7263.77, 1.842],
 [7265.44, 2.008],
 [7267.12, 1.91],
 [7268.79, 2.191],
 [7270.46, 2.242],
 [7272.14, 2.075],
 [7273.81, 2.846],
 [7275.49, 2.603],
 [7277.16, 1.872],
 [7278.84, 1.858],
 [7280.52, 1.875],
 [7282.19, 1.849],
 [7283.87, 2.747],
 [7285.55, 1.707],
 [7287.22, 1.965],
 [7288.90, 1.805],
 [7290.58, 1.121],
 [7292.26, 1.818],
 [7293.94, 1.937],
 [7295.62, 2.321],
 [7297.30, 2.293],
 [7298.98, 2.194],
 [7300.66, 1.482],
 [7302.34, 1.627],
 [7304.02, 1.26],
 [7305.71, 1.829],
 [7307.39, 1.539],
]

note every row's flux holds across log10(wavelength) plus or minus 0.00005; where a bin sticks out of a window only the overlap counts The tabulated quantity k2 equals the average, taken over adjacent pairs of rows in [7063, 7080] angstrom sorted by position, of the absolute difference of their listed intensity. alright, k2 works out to 0.25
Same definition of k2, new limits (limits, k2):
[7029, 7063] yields 0.34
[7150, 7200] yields 0.37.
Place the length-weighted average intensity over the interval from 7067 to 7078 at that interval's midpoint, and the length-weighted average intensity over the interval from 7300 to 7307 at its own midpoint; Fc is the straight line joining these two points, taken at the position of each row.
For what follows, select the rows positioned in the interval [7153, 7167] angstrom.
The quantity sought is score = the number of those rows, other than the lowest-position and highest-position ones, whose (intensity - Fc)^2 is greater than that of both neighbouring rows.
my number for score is 2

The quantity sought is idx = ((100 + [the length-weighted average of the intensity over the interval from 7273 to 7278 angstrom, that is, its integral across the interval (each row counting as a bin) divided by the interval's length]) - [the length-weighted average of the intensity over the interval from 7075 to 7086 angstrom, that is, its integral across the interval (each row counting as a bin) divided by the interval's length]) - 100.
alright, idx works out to 1.07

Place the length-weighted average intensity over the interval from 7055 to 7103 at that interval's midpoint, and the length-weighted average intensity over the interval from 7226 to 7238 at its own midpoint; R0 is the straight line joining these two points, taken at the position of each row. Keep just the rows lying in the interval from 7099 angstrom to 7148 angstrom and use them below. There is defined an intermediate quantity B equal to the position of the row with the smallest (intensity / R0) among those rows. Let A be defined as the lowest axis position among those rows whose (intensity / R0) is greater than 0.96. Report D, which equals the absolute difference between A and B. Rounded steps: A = 7100.06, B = 7108.24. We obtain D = 8.2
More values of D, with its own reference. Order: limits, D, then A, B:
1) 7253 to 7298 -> 31.8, 7258.76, 7290.58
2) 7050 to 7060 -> 1.6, 7051.19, 7052.81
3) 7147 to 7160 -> 0.0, 7147.63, 7147.63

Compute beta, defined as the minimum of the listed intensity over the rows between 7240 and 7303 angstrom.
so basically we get 1.121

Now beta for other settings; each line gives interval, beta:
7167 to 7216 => 1.491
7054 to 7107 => -1.217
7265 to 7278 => 1.872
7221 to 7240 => 1.628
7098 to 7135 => 0.6397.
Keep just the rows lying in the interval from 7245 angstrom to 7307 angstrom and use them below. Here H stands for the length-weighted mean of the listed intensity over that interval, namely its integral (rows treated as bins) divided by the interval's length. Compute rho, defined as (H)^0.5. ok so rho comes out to 1.42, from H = 2.03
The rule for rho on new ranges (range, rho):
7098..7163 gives 1.41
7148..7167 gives 1.43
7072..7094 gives 1.31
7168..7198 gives 1.43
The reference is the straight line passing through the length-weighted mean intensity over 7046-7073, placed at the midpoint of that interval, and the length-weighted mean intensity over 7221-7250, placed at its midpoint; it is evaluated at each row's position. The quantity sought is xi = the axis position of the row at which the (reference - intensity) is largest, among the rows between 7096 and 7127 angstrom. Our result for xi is 7108.24 angstrom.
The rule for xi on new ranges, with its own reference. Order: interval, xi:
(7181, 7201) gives 7195.52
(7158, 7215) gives 7164.11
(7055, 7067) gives 7064.19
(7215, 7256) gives 7253.74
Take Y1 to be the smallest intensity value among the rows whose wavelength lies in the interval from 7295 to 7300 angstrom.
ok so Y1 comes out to 2.194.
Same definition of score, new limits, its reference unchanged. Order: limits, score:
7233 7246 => 3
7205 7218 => 2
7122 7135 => 1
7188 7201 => 2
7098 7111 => 2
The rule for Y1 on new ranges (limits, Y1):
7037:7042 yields 2.016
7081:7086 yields 1.688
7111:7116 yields 1.098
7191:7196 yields 1.729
